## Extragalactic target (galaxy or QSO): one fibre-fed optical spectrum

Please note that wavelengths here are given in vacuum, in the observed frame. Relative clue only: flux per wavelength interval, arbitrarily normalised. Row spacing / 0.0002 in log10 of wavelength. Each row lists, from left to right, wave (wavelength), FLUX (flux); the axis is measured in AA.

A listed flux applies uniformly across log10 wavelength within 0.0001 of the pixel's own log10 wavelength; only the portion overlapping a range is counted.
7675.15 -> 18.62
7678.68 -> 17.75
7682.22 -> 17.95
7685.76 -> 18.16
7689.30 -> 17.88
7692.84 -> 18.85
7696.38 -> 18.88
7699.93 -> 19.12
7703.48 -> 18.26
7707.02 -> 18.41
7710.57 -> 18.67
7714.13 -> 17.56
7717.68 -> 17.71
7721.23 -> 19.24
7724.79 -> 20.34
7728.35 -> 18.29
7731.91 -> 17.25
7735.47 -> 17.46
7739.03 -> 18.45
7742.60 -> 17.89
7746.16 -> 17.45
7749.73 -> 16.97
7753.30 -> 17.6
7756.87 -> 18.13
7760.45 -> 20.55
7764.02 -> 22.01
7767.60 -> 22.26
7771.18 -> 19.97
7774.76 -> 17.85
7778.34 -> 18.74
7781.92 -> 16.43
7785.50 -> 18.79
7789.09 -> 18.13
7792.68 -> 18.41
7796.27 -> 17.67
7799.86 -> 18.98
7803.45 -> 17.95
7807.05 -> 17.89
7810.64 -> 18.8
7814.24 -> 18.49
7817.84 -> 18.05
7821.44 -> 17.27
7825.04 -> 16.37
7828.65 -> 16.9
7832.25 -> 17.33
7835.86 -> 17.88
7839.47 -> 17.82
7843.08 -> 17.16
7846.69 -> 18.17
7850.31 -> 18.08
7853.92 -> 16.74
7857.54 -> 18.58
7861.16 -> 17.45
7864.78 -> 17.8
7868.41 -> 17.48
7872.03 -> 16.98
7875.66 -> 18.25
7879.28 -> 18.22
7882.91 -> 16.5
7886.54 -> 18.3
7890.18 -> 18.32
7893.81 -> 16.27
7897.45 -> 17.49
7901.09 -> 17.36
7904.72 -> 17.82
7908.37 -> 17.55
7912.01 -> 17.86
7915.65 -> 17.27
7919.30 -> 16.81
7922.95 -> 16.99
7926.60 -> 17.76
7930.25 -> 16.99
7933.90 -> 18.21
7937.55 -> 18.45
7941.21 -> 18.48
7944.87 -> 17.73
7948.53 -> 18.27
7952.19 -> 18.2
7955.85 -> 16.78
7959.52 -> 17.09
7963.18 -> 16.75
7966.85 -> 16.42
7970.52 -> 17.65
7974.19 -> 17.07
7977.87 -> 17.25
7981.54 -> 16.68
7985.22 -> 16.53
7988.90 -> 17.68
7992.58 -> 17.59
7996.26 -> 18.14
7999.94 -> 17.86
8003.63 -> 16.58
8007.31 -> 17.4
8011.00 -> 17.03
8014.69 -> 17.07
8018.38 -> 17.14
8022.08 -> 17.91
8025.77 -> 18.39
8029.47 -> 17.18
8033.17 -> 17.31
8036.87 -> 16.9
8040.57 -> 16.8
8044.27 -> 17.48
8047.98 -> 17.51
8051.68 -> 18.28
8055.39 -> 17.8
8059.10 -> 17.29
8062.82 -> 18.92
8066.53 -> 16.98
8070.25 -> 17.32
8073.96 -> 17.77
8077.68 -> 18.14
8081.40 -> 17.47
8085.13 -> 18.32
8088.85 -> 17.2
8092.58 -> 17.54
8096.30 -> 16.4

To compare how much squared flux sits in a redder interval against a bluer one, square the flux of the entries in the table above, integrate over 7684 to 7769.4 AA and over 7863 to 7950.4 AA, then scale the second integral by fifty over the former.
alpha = 45.6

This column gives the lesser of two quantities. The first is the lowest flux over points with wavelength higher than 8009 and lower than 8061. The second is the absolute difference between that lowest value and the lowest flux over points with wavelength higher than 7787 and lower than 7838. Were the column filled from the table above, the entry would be 0.43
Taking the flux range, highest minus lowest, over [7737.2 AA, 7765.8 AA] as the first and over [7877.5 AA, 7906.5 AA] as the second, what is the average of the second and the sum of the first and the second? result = 4.6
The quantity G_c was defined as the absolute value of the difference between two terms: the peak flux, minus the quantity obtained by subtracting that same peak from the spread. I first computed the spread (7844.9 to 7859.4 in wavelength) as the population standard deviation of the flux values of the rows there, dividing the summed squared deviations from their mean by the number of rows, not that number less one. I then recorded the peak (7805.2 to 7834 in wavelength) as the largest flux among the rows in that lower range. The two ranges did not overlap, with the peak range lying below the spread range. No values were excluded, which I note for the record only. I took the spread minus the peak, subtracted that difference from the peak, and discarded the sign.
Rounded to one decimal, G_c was 36.9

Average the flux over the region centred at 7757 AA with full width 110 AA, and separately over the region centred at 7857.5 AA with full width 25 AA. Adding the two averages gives 36.3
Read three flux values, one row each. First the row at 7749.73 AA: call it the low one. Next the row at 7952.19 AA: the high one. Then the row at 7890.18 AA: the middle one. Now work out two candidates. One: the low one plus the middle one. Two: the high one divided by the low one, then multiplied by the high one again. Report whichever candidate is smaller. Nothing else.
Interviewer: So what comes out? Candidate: 19.5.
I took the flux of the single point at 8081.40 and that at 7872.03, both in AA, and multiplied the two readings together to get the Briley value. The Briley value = 297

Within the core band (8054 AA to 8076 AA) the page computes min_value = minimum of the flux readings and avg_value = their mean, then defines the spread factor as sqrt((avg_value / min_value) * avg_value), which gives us 4.29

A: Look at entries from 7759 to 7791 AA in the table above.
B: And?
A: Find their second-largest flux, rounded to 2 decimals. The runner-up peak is 22.01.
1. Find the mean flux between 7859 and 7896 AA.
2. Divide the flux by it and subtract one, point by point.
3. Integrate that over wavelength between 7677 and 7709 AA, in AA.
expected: 1.5 AA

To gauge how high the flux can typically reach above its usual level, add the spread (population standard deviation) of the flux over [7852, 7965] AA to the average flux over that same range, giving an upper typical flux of 18.2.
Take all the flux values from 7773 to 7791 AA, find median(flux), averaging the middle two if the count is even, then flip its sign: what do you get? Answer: -18.13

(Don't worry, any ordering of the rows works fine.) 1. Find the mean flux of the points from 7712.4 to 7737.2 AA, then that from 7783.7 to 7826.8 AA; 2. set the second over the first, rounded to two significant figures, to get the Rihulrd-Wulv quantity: 0.99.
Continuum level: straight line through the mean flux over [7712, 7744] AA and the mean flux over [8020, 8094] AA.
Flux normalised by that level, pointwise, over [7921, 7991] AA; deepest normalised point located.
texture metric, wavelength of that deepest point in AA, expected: 7966.85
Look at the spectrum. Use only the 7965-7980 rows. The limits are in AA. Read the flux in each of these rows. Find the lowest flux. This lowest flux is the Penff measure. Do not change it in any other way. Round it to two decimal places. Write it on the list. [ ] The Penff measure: 16.42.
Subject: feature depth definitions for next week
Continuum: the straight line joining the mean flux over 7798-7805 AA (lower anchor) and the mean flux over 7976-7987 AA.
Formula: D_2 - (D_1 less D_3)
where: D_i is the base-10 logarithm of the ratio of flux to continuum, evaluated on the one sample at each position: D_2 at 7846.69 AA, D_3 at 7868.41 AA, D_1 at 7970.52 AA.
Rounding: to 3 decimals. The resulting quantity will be -0.025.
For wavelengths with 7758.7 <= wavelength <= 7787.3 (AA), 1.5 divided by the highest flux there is 0.0674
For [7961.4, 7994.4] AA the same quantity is 0.0848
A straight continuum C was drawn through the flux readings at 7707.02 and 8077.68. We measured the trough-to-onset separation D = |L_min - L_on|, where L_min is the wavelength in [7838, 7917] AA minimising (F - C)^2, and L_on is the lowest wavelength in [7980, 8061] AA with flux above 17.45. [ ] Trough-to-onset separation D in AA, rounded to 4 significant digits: 102.4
